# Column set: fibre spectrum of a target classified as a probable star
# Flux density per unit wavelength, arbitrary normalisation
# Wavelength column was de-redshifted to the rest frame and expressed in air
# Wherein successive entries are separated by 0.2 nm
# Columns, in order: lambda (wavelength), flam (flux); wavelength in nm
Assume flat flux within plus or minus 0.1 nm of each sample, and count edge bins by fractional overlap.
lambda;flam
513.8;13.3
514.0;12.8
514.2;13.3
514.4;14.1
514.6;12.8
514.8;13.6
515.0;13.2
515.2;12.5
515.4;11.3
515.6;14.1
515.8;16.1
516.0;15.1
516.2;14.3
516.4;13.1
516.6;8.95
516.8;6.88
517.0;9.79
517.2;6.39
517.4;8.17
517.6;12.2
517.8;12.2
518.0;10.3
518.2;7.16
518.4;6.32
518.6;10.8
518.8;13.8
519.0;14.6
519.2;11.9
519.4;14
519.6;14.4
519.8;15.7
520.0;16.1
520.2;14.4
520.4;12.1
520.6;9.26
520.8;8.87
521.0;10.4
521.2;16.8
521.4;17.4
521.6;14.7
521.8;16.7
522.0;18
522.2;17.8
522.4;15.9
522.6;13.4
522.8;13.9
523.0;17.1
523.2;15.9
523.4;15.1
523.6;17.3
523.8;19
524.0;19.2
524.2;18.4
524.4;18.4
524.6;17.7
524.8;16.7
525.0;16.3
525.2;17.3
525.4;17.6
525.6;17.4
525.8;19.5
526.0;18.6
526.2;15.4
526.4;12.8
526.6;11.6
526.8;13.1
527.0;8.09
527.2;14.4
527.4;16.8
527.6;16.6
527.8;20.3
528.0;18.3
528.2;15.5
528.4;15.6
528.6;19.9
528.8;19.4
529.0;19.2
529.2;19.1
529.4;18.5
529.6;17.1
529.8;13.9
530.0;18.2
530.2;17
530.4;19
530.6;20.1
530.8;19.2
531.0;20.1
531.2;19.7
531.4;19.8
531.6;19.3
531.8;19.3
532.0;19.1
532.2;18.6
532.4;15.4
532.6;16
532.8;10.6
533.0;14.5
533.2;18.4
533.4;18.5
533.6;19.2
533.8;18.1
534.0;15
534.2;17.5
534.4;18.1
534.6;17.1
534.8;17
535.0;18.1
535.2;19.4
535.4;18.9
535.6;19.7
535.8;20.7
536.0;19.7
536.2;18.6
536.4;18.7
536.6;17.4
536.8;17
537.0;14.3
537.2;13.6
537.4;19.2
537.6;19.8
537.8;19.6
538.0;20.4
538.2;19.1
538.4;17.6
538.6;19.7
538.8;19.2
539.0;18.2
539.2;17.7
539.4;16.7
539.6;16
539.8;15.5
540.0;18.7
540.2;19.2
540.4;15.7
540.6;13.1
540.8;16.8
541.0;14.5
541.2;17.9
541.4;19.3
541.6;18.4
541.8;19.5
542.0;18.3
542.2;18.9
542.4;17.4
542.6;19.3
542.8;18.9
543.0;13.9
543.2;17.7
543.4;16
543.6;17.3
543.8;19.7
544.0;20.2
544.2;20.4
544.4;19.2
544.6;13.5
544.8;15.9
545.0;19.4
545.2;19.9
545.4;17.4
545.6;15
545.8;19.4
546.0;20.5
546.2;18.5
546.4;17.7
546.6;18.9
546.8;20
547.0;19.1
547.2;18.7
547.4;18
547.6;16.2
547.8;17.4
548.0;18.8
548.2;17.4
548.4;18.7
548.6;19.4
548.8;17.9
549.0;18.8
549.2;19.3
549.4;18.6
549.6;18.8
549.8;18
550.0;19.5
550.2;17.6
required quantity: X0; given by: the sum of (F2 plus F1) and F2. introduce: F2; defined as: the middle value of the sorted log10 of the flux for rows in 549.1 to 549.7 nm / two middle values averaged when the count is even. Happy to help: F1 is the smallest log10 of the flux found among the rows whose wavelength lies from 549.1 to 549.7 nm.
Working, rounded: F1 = 1.27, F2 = 1.27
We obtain 3.8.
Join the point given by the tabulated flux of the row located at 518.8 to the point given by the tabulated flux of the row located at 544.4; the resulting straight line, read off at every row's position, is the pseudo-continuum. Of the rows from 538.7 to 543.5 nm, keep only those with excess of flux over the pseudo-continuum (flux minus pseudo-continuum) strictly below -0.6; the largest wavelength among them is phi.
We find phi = 543.4 nm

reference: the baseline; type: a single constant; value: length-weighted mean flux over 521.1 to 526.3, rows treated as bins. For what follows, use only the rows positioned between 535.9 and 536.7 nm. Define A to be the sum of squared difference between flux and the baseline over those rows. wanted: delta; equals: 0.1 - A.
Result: -13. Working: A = 13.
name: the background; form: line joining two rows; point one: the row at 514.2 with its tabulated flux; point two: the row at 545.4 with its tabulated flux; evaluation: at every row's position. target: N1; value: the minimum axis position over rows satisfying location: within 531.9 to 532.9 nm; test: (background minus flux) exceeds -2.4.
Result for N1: 532.4 nm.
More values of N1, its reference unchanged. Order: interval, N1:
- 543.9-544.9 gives 544.4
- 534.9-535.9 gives 535.0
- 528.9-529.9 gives 529.6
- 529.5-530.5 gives 529.6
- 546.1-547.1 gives 546.2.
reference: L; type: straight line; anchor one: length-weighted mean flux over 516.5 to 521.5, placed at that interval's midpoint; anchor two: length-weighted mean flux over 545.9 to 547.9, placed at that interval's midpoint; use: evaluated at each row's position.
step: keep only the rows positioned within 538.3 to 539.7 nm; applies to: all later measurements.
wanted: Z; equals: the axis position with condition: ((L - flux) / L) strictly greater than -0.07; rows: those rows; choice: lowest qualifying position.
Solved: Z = 539.2 nm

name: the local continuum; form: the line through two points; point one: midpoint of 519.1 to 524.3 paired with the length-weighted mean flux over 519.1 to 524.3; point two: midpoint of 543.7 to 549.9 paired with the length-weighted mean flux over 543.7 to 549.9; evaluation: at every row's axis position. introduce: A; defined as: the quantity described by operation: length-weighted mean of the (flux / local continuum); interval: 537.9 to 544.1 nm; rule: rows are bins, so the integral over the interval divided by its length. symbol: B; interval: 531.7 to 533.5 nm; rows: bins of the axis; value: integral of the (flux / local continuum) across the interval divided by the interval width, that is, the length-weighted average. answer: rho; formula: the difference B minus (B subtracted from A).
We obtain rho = 1.01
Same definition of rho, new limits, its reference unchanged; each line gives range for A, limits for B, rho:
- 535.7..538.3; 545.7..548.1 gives 0.95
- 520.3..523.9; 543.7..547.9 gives 1.02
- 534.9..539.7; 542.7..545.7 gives 0.88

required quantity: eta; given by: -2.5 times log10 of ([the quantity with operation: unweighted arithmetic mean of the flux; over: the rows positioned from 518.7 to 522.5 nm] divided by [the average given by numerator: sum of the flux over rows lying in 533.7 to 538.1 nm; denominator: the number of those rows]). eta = 0.25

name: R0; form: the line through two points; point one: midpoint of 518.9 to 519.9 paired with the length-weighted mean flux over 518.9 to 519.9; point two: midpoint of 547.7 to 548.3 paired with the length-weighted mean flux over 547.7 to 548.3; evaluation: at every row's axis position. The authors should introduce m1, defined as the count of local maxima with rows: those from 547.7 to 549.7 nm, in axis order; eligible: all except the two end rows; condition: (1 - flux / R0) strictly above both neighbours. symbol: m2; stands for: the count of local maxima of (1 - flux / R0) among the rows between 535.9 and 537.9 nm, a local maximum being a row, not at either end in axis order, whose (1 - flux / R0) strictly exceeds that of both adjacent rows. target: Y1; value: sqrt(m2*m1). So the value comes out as 2.4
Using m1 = 3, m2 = 2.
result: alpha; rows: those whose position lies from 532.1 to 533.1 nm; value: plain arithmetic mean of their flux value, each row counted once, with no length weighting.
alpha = 15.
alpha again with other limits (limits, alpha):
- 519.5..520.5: 15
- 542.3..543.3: 17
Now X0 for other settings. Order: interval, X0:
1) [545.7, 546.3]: 3.8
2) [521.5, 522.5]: 3.6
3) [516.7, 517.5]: 2.6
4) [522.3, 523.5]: 3.5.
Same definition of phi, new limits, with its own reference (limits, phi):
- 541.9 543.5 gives 543.4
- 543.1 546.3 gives 546.2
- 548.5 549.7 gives 549.6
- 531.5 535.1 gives 534.0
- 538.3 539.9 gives 539.8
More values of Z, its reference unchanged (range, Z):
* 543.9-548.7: 544.6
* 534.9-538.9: 536.8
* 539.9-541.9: 540.4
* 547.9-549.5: 548.0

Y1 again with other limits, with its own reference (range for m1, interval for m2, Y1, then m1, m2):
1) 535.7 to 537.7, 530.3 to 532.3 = 2.0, 2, 2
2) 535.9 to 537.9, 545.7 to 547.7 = 1.4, 2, 1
